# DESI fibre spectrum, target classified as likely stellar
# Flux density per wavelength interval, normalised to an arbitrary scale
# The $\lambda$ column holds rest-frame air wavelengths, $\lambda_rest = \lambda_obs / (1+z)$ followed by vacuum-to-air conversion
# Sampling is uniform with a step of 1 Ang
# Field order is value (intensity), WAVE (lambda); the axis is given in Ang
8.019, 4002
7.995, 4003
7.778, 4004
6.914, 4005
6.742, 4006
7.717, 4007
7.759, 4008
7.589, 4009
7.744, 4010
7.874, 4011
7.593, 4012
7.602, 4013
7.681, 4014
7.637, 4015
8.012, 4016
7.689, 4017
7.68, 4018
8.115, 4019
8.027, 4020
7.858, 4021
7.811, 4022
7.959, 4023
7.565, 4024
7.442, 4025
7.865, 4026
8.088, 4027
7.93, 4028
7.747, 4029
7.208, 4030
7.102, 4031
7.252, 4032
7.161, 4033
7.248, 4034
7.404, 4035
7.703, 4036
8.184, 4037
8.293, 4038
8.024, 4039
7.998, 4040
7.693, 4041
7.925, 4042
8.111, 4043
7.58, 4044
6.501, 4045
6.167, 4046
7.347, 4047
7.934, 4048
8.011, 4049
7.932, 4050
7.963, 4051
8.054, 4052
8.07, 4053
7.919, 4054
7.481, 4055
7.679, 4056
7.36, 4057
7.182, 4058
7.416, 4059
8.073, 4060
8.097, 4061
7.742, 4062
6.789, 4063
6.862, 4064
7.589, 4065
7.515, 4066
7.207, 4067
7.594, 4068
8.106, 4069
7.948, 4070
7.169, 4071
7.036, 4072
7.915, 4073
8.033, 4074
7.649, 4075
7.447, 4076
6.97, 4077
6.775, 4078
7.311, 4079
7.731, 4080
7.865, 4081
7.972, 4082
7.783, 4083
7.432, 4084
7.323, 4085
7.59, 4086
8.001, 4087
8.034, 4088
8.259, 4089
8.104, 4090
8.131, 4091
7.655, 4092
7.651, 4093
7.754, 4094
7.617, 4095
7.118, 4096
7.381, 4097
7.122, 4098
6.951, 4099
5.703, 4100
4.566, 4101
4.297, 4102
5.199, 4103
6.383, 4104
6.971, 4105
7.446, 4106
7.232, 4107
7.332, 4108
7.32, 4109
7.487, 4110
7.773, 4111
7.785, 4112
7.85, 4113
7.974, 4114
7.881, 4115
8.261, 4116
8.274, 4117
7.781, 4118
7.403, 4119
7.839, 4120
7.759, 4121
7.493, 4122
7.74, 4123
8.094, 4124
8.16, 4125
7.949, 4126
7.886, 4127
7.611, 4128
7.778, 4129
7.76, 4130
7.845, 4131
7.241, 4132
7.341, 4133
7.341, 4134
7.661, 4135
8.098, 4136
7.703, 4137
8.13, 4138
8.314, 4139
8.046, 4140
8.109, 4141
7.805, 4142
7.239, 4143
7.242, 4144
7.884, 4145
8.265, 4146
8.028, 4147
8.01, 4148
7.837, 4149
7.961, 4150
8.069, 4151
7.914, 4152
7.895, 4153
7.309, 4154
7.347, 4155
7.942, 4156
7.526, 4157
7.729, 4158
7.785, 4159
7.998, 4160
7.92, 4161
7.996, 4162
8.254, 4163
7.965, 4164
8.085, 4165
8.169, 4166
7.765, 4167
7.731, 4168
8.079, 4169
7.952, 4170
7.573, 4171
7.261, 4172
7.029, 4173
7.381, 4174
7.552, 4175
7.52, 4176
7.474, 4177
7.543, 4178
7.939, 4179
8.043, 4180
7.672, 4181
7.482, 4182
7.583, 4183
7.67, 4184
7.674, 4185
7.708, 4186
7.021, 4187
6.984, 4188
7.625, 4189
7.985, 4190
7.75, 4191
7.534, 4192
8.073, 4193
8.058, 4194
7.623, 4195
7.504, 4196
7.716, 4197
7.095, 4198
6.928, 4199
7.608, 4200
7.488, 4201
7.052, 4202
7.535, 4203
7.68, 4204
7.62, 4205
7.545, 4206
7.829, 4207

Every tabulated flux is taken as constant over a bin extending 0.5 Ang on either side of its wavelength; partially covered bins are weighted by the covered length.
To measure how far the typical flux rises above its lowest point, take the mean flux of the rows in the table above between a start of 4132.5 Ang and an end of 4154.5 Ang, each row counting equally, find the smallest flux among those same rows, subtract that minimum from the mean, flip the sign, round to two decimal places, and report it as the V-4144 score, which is -0.59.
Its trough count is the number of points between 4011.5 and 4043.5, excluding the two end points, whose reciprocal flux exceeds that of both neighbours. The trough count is 7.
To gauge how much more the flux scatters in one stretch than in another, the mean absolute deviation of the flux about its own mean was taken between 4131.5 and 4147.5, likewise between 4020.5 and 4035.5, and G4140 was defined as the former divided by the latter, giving 1.1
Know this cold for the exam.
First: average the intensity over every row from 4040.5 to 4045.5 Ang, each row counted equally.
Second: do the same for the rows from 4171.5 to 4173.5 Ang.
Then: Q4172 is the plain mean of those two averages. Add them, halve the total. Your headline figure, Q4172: 7.35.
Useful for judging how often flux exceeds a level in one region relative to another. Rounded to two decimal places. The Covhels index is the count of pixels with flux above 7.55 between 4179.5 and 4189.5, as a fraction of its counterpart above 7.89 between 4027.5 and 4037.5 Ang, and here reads 3.50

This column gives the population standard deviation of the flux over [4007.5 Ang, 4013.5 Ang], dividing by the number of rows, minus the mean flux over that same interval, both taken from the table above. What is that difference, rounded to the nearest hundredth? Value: -7.59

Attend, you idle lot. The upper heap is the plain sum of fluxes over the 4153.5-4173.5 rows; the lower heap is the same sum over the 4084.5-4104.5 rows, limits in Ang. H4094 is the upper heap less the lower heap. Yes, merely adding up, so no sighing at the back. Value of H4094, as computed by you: 15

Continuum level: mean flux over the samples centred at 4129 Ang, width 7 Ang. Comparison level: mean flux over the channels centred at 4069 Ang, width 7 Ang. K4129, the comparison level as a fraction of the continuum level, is 0.97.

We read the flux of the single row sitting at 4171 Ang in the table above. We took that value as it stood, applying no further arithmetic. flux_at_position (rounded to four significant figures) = 7.573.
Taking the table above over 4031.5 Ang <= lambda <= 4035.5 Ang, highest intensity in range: 7.404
